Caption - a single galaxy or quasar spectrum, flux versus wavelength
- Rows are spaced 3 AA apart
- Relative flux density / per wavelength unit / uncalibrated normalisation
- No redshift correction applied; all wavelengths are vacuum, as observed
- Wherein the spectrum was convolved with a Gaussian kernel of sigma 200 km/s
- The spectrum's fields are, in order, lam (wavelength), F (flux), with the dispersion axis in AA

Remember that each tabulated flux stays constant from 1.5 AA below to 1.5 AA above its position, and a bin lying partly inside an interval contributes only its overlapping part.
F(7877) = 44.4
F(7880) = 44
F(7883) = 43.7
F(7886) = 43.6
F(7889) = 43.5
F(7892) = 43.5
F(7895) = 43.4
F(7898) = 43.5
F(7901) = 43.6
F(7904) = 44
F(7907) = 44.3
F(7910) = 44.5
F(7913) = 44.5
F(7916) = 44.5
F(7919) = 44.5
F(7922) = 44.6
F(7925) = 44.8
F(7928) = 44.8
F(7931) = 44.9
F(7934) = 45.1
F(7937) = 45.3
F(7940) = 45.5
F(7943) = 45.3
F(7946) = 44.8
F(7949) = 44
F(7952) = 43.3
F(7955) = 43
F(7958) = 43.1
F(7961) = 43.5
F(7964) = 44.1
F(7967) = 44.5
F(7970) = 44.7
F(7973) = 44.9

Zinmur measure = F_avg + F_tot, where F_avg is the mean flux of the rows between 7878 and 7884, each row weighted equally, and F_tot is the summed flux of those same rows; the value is 132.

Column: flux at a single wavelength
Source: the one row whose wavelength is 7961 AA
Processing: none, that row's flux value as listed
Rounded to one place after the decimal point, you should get 43.5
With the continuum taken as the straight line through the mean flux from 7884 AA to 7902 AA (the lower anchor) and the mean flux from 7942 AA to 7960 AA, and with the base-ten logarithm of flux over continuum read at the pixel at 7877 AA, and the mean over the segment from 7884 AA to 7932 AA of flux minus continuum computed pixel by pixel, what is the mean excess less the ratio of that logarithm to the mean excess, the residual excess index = 0.52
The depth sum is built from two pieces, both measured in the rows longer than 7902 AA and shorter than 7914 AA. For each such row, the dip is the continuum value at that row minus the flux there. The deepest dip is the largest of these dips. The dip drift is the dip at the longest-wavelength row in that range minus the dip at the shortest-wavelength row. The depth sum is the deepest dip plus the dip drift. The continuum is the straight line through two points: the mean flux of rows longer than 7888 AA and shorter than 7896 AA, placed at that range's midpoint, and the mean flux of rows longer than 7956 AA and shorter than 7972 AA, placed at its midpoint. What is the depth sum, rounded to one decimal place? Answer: -0.9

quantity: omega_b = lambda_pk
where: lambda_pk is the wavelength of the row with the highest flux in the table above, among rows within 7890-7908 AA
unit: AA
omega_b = 7907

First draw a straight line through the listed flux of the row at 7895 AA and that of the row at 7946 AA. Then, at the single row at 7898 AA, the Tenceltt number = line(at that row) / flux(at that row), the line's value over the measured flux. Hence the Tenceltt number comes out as 1.000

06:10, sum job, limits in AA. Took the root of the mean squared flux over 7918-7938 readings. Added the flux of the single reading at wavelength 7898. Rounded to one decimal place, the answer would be 88.4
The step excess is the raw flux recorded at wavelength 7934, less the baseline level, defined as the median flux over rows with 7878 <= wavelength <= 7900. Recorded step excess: 1.6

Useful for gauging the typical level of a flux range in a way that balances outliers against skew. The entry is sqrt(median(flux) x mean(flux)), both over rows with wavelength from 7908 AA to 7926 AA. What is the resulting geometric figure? 44.53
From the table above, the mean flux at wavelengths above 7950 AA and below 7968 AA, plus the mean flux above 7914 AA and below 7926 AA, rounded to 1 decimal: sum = 88.2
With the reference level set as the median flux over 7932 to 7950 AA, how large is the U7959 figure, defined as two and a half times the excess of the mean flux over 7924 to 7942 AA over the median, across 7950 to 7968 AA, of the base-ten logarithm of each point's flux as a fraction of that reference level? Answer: 112.7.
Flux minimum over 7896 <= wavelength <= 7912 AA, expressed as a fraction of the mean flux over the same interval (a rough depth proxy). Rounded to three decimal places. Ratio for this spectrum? 0.989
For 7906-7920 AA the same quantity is 0.996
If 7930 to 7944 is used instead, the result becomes 0.993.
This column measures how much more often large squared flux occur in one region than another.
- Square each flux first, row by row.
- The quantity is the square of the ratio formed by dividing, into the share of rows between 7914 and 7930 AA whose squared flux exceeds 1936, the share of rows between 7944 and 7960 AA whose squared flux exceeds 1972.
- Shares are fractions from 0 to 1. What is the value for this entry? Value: 25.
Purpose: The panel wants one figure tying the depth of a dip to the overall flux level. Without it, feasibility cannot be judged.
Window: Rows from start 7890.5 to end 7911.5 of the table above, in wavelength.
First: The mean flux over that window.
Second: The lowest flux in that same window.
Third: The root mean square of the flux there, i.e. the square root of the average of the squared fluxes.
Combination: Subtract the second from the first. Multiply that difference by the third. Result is 19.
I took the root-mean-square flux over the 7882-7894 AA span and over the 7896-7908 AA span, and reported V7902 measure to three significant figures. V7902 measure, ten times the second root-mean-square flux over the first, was 10.1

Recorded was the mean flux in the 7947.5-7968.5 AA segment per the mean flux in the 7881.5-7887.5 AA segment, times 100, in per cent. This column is 100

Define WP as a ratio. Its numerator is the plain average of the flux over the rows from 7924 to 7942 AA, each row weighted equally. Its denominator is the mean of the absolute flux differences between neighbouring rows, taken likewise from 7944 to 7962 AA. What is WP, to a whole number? 98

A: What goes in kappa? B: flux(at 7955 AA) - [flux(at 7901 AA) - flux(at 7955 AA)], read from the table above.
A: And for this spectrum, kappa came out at 42.4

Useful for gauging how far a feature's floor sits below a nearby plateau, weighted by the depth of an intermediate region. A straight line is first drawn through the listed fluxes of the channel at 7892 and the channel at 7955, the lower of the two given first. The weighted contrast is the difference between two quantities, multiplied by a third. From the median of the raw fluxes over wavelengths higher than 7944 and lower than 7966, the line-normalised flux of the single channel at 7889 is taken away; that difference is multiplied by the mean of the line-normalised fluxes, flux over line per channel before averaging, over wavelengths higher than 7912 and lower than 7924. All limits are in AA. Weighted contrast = 43.7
